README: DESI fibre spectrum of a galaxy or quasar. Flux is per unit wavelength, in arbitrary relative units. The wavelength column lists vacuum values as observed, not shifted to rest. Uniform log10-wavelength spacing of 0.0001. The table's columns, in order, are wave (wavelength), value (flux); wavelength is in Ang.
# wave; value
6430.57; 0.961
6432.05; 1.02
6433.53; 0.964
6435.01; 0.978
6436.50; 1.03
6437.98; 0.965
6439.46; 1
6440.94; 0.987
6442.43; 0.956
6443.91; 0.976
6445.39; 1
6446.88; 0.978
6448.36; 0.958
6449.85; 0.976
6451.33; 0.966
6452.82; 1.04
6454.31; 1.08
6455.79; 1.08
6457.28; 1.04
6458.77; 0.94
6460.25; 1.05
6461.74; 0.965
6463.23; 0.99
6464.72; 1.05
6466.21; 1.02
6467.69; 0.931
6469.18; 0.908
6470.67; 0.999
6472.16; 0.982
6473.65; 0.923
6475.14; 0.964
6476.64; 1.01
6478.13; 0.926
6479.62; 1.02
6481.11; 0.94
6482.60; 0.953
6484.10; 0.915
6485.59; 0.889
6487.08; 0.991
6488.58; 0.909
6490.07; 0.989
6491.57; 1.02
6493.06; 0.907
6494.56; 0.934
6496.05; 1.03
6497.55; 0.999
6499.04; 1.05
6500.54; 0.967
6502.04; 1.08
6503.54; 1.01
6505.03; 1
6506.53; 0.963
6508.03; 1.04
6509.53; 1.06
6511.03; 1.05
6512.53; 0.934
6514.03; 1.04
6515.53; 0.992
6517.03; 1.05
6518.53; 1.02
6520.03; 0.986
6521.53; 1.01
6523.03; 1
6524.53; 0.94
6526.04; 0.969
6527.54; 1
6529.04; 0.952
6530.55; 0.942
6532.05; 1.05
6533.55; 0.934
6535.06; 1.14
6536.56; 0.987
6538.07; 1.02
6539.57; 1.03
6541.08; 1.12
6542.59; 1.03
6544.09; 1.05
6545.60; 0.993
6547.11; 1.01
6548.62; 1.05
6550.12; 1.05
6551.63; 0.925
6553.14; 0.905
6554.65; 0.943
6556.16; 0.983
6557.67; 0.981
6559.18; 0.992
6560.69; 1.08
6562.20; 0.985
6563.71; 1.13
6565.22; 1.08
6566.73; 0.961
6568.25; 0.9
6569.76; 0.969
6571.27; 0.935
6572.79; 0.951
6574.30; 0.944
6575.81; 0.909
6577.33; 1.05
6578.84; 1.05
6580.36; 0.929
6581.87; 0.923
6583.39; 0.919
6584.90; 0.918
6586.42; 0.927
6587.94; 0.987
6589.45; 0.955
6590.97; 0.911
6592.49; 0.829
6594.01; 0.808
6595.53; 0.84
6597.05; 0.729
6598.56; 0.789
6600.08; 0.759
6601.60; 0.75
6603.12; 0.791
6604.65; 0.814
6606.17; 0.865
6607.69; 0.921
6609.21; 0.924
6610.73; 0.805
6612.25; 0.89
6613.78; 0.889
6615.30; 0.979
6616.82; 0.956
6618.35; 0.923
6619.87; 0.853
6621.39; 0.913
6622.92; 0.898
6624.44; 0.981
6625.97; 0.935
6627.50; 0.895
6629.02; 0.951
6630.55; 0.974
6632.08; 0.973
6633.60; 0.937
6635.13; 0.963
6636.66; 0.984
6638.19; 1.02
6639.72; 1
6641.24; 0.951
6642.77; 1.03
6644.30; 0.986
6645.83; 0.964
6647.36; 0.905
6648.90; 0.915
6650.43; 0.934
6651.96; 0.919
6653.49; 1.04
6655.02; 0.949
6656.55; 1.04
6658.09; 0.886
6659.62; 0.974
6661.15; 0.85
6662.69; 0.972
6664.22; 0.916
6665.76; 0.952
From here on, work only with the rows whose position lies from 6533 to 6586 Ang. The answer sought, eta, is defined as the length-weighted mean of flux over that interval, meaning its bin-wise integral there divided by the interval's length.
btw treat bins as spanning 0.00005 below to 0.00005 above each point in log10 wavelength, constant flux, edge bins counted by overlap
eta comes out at 0.99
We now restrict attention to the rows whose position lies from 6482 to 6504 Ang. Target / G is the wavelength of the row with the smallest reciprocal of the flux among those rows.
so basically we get 6502.04 Ang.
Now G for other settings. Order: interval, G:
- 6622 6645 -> 6642.77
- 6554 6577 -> 6563.71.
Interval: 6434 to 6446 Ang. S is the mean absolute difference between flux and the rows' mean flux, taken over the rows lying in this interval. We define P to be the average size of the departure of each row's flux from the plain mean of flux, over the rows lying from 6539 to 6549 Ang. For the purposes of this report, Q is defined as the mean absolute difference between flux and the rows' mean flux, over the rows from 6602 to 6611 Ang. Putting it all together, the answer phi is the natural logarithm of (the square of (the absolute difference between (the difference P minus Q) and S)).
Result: -6.5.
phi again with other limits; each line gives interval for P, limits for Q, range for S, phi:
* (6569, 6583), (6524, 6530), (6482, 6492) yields -7.8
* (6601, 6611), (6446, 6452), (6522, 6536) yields -13.1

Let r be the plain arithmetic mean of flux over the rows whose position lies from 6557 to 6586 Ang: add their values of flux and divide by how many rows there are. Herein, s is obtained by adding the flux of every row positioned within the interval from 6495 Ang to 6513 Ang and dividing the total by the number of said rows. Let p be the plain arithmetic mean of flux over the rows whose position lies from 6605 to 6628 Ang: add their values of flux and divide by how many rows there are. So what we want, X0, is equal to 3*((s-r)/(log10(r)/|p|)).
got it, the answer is -11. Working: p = 0.91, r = 0.98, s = 1.02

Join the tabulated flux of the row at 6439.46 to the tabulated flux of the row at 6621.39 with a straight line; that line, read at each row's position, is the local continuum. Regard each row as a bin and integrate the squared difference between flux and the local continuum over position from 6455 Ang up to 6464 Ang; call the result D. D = 0.026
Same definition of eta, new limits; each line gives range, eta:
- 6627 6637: 0.95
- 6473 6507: 0.97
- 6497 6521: 1.02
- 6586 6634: 0.89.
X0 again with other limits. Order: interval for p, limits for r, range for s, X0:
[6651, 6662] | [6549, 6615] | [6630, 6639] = -4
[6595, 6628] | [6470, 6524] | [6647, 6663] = 21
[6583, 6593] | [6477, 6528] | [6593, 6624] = 69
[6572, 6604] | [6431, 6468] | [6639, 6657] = 72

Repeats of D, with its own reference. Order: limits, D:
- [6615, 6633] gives 0.037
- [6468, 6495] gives 0.065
